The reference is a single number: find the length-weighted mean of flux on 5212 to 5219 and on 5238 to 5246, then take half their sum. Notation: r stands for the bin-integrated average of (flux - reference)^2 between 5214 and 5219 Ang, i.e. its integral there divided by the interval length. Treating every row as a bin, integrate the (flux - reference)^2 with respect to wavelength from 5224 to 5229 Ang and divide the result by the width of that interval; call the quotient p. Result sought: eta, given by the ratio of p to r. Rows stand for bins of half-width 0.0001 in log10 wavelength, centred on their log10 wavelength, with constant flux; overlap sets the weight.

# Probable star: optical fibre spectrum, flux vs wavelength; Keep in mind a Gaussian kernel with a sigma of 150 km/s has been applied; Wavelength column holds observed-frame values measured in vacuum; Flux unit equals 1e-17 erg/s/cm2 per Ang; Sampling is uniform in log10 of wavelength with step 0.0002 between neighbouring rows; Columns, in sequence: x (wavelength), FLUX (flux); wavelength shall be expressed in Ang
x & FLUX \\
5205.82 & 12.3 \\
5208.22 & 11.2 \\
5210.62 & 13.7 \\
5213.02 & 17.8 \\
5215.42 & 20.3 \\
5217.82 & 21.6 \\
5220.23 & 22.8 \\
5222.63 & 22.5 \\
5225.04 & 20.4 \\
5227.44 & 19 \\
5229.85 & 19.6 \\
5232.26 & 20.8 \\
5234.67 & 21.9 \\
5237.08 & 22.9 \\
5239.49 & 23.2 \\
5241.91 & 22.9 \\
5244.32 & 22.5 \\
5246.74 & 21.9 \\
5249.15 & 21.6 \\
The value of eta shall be 3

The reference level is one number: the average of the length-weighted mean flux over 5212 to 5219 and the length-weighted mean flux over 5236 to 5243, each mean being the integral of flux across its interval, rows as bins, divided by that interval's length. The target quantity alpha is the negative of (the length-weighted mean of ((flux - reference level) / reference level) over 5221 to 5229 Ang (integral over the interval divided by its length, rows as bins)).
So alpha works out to 0.04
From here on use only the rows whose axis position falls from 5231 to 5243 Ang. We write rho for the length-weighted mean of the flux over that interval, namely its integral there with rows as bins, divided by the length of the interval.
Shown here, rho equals 22.3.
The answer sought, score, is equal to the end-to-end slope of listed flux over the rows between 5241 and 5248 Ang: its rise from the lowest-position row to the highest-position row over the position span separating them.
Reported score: -0.2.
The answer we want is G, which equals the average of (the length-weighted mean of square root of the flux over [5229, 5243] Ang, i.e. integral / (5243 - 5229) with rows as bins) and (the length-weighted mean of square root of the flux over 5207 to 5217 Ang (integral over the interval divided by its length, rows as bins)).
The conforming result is 4.32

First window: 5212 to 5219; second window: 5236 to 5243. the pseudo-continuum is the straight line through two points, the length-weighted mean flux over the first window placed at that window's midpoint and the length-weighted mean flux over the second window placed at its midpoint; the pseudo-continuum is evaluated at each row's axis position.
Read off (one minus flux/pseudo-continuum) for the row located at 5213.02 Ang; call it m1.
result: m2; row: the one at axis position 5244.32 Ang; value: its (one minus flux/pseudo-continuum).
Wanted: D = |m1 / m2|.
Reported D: 2.0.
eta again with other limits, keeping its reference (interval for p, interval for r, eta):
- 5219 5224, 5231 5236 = 4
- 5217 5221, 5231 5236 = 3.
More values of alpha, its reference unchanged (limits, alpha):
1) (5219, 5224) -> -0.05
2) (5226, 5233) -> 0.08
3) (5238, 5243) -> -0.07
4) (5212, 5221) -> 0.04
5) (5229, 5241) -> -0.01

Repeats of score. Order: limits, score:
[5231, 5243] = 0.2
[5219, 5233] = -0.2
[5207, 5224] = 0.8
